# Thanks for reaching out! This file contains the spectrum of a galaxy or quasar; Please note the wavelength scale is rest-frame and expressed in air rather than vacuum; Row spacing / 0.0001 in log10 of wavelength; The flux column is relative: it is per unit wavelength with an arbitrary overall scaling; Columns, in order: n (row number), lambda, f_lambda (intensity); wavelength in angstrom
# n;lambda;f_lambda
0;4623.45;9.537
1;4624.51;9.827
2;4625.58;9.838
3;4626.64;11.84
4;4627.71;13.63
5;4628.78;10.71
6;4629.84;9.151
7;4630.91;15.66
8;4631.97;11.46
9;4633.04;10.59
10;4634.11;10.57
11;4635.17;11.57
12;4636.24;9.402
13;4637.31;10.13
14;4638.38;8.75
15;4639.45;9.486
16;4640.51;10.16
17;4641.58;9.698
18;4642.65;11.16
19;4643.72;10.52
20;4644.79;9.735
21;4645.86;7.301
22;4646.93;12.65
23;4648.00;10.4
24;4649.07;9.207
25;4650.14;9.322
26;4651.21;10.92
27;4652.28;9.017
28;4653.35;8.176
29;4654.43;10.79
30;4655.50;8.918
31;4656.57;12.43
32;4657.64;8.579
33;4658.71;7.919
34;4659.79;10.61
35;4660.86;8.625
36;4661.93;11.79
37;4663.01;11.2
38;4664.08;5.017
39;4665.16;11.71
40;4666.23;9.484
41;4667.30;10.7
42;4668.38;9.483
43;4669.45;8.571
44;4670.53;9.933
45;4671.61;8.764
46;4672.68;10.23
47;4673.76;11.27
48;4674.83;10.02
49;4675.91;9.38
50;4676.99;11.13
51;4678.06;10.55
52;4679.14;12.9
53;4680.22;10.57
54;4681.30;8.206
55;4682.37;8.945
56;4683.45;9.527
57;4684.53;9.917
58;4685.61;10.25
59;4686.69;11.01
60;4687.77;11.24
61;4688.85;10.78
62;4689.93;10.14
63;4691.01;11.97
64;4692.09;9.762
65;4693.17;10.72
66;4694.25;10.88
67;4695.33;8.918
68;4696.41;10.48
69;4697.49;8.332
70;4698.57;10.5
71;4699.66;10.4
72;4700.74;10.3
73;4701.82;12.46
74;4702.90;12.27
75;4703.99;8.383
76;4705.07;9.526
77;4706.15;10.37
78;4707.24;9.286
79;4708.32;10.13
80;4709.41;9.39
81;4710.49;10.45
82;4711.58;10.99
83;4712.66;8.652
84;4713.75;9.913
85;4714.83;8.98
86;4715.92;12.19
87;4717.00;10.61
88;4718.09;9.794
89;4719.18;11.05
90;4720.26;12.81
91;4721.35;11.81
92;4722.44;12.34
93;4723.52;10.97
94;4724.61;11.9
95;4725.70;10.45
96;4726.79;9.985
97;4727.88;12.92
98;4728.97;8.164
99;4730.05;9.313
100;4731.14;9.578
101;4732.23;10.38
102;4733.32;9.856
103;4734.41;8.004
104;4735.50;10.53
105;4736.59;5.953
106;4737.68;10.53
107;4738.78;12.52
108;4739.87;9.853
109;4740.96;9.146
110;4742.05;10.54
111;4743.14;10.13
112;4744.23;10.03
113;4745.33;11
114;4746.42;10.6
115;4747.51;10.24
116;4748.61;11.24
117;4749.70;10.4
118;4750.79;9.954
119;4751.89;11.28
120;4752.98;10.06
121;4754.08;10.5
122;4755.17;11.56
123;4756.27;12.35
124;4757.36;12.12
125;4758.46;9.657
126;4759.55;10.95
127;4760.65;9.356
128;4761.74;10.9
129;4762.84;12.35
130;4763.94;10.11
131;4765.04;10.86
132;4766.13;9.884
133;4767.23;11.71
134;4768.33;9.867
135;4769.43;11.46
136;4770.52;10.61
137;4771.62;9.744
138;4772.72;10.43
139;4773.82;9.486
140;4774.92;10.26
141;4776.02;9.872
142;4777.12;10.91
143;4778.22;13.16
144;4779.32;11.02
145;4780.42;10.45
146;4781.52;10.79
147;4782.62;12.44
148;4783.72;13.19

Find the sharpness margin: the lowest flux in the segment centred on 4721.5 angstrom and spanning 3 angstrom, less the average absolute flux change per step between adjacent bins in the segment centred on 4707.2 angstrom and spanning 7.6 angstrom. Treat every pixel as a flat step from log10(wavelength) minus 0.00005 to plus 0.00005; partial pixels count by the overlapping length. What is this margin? 10.9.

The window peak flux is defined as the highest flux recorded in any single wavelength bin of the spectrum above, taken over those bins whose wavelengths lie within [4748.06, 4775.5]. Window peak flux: 12.35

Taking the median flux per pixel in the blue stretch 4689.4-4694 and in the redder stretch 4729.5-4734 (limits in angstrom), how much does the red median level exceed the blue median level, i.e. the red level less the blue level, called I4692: -0.71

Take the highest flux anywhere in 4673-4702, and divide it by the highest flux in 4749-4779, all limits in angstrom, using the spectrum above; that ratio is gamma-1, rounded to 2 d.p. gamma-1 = 0.98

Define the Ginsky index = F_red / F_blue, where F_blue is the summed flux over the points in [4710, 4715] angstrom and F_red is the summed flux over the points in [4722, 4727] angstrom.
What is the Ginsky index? 1.14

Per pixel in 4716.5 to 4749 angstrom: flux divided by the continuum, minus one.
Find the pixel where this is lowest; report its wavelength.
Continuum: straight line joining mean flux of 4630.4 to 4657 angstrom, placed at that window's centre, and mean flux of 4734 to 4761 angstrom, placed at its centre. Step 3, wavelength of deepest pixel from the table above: 4736.59 angstrom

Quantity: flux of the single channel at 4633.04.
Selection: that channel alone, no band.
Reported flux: 10.59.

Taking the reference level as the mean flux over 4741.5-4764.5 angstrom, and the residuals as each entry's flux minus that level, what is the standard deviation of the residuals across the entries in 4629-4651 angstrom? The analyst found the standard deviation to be 1.7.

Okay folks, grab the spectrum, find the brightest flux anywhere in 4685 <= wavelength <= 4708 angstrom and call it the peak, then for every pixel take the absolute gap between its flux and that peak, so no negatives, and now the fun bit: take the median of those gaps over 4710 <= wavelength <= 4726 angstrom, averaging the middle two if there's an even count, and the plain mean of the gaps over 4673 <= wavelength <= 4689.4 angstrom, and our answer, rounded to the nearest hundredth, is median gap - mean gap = -0.65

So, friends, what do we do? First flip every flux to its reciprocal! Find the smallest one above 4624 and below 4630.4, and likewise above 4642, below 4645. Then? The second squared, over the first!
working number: 0.109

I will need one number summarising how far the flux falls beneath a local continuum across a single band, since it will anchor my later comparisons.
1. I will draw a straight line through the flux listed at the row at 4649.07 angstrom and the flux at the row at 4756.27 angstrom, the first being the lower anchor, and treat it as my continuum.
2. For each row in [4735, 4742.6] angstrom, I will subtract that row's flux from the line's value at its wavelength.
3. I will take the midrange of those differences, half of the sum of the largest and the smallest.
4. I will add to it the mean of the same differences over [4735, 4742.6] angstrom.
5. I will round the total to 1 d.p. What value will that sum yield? 4.5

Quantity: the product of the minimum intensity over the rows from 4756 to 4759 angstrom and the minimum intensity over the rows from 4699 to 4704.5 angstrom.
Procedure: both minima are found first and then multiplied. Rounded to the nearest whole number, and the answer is 81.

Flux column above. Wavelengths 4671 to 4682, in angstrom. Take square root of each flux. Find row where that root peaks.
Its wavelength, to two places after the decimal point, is 4679.14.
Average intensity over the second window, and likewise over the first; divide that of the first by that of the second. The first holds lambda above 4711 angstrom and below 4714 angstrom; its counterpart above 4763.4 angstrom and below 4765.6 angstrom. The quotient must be 0.94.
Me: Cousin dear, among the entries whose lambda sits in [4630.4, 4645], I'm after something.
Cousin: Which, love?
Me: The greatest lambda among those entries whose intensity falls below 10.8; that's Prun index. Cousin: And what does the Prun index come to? 4644.79 angstrom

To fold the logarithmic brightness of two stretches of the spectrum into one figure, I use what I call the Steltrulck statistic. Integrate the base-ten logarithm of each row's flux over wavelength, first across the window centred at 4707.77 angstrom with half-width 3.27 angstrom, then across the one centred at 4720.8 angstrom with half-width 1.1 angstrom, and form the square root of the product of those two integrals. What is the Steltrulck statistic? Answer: 3.9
